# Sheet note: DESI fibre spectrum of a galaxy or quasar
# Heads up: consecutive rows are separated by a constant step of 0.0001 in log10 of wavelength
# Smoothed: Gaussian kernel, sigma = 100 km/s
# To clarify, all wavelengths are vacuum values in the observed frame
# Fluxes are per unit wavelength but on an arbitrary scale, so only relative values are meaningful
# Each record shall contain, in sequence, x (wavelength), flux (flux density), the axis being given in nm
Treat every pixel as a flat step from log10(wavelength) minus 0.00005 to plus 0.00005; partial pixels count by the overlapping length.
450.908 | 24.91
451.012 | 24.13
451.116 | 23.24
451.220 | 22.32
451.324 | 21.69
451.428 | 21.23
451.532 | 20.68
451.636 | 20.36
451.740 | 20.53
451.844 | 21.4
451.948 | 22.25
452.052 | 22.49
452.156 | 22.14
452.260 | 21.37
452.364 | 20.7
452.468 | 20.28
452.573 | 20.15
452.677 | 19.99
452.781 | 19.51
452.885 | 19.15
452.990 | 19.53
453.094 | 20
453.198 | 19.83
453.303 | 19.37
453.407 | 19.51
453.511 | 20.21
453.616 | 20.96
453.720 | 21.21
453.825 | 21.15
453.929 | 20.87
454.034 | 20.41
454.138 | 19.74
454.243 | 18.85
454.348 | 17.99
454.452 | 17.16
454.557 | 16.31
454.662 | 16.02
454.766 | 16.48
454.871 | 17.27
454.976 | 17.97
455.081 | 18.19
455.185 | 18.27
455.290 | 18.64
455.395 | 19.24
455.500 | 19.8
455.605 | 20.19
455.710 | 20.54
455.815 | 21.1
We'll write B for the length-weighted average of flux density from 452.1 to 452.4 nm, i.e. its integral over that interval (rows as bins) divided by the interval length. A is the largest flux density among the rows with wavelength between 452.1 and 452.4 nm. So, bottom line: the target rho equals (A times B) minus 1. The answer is 475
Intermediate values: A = 22.14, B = 21.5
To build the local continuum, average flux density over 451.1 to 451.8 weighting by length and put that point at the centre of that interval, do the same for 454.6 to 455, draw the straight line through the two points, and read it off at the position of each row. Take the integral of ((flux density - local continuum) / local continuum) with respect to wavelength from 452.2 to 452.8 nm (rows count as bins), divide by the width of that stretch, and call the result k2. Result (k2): 0.02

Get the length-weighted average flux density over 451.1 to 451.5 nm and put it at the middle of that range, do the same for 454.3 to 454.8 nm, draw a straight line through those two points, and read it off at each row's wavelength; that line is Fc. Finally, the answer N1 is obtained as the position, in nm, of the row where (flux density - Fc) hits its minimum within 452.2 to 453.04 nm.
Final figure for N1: 452.885 nm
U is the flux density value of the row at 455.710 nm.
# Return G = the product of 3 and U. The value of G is 62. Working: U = 20.54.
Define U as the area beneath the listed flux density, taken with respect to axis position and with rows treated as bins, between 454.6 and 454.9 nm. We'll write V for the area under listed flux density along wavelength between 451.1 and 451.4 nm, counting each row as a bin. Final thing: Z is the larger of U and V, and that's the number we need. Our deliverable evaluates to 6.66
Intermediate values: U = 4.96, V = 6.66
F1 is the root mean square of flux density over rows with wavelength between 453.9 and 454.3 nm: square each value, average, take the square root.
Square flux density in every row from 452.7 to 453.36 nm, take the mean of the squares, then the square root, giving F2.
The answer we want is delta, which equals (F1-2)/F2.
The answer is 0.9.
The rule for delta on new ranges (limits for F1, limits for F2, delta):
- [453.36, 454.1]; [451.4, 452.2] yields 0.9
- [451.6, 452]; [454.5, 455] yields 1.1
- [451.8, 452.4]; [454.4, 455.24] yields 1.1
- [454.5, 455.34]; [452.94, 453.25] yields 0.8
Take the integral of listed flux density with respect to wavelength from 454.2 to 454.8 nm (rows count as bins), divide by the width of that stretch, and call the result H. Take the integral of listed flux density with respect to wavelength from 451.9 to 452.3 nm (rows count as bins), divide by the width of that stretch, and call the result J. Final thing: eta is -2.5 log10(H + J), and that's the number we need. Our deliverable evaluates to -3.98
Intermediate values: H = 17.1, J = 22.1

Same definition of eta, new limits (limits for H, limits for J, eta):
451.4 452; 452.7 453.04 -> -4.02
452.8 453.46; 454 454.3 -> -3.98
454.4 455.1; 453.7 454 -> -3.95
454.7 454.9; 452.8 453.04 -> -3.89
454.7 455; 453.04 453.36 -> -3.92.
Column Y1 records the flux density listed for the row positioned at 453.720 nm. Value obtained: 21.21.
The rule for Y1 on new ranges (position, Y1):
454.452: 17.16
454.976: 17.97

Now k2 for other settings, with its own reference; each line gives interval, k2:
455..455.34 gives 0.12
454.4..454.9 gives -0.02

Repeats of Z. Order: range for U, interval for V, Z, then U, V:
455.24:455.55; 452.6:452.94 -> 6.66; 5.95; 6.66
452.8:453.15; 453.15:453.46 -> 6.85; 6.85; 6.07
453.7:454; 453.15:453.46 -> 6.30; 6.30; 6.07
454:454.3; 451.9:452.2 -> 6.69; 5.87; 6.69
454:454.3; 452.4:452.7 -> 6.05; 5.87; 6.05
